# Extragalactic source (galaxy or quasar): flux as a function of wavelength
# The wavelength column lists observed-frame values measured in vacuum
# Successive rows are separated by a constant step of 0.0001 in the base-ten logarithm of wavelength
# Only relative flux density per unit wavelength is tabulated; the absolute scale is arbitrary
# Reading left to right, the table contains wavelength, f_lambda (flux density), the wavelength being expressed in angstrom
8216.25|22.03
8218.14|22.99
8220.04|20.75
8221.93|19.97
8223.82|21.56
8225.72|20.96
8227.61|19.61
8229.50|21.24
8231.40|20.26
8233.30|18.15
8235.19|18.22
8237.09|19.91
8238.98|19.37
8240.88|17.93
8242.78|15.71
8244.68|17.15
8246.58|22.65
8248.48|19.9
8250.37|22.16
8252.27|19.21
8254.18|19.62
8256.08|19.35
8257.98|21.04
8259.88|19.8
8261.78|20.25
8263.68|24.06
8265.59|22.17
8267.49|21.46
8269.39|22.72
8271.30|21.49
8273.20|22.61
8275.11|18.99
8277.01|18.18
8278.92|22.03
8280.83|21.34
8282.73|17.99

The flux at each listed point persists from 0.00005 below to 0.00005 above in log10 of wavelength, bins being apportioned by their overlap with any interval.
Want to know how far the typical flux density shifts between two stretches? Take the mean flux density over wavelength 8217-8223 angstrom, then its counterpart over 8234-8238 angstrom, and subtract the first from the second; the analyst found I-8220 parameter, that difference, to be -2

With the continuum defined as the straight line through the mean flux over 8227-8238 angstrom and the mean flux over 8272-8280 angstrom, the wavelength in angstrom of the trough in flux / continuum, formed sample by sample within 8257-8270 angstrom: 8259.88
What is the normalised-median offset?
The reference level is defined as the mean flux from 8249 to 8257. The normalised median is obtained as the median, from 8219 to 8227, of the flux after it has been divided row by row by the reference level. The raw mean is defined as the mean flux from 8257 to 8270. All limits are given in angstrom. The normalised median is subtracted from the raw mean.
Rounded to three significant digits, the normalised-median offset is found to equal 20.6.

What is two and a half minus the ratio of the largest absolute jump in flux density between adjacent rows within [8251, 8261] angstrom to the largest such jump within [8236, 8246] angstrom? 1.7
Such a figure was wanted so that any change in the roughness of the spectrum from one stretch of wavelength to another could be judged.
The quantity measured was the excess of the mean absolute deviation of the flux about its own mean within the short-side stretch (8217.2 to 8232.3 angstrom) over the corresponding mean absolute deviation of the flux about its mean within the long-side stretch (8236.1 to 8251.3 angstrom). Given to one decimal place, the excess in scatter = -1.0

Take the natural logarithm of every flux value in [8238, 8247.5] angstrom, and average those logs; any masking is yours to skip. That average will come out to 2.91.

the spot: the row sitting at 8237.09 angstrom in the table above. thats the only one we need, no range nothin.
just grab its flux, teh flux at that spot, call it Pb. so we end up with 19.91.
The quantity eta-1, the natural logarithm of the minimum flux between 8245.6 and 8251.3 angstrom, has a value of 2.991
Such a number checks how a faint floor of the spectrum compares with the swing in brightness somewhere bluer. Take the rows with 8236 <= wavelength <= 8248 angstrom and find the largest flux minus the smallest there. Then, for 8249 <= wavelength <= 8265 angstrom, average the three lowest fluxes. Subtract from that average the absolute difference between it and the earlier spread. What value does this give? 6.9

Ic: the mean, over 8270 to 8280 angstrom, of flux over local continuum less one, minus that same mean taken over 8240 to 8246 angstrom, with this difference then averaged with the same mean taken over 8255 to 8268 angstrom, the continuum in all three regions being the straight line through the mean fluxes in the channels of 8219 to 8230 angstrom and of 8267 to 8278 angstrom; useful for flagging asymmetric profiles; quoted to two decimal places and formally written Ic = 0.09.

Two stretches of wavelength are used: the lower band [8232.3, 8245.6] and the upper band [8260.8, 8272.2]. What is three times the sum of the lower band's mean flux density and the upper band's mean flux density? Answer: 120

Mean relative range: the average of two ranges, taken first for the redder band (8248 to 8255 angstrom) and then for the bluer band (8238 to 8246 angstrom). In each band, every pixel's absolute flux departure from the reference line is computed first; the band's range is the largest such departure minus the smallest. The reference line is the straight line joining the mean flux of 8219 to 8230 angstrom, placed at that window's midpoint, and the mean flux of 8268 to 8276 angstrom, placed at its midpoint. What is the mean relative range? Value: 2.3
